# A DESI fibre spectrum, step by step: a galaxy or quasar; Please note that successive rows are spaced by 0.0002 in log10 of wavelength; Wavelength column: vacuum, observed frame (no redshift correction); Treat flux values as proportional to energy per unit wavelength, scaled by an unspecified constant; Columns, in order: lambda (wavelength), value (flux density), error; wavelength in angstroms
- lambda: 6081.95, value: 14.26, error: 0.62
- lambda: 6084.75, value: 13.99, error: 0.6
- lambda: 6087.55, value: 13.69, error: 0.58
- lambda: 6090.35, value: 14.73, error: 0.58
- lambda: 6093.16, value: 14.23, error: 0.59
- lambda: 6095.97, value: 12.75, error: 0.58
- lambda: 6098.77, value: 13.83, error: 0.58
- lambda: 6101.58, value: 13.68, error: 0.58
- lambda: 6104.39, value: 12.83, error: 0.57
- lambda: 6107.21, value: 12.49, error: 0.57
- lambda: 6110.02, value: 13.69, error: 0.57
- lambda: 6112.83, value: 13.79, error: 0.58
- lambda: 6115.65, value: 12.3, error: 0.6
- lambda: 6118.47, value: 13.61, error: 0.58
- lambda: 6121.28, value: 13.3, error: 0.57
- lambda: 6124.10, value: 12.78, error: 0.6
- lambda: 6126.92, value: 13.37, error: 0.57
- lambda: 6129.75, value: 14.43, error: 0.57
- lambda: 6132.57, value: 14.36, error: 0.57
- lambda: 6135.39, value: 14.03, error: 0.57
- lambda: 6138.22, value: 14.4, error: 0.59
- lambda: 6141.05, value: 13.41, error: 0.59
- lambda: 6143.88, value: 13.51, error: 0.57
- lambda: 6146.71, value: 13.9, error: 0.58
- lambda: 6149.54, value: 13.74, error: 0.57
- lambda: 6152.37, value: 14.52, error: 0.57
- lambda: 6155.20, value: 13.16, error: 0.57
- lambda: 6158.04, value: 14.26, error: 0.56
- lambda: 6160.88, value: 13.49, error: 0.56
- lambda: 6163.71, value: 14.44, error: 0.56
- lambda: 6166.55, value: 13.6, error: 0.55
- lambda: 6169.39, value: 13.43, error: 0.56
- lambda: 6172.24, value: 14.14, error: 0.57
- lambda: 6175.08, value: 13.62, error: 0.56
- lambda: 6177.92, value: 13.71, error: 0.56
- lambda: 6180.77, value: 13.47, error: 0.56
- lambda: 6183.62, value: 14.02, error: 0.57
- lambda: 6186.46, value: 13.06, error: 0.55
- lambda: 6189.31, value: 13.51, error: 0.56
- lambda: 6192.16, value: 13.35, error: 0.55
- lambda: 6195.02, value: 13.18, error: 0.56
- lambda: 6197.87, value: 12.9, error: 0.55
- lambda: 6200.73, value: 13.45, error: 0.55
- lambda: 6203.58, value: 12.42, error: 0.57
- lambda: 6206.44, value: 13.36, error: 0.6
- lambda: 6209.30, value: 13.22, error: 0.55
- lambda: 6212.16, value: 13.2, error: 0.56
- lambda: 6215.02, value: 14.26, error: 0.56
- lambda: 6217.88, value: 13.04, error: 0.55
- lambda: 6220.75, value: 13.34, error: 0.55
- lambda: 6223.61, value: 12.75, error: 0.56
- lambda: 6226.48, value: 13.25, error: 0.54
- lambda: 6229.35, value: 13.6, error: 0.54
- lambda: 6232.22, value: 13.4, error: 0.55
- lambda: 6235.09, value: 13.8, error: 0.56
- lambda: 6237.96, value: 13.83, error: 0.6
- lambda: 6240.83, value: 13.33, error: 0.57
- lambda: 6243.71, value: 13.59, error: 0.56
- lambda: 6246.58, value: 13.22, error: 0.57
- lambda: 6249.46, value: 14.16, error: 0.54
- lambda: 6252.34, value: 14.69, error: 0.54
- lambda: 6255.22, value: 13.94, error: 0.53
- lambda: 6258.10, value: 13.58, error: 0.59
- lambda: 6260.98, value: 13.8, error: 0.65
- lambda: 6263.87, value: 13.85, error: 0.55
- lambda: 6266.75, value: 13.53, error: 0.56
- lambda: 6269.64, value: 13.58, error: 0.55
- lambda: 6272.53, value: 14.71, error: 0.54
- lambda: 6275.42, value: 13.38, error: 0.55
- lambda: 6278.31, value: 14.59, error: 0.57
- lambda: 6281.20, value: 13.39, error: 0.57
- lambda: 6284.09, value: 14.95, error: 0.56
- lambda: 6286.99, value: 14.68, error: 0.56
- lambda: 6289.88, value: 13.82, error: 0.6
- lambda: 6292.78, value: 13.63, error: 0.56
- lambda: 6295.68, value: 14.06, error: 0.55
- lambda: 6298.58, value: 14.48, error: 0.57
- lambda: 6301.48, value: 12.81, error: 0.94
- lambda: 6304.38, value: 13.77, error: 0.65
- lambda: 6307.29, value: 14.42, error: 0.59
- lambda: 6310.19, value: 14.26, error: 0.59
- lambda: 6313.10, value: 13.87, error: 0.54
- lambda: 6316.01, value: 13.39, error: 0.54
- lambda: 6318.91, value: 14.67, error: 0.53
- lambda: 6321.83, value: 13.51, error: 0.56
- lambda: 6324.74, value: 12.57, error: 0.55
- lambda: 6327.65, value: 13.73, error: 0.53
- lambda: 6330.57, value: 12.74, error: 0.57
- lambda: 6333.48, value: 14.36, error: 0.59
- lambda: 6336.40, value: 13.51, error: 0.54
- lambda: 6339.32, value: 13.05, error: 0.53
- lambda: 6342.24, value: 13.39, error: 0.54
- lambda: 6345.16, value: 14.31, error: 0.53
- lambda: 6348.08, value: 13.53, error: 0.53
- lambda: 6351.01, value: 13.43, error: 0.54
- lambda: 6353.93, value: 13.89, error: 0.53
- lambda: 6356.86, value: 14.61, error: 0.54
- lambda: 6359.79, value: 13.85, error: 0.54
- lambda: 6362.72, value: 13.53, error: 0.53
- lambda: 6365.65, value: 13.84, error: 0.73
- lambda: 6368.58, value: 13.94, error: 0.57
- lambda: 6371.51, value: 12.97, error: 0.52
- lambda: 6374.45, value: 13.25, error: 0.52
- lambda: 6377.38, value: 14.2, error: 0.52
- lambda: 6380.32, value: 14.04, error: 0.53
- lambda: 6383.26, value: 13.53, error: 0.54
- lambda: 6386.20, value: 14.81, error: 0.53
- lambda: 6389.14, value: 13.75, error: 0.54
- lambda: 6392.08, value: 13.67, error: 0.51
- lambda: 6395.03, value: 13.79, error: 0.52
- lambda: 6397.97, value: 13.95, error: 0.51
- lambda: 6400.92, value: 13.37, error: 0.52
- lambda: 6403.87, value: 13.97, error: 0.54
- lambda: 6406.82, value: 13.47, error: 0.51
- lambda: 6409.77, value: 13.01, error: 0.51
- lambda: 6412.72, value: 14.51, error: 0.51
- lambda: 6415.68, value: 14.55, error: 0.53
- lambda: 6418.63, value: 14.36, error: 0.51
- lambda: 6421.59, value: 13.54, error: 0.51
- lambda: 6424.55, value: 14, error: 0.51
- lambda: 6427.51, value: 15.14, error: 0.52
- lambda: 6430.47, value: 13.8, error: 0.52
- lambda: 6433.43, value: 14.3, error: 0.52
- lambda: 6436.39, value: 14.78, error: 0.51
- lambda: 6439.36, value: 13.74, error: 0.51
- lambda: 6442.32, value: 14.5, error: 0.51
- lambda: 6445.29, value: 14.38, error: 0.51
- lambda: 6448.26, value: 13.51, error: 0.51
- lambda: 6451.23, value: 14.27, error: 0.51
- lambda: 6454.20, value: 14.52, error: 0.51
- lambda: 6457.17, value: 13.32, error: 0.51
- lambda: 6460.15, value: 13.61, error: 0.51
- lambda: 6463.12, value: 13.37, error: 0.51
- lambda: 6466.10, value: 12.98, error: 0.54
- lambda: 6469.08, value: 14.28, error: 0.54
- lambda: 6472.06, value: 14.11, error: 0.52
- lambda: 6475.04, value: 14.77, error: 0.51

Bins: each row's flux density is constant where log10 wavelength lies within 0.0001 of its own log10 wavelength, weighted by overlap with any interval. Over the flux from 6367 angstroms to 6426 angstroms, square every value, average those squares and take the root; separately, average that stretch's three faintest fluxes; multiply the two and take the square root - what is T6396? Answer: 13.5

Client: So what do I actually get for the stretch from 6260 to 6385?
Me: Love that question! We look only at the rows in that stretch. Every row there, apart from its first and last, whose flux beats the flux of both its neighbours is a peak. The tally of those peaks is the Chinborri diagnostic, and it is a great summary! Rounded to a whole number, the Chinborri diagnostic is 13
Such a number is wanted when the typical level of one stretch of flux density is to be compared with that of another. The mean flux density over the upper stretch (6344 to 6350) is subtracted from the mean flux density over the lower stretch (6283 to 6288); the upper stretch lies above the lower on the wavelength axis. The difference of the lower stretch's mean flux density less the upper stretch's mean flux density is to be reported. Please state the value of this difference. 0.9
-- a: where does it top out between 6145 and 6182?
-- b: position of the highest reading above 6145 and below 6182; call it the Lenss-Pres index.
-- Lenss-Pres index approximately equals 6152.37 angstroms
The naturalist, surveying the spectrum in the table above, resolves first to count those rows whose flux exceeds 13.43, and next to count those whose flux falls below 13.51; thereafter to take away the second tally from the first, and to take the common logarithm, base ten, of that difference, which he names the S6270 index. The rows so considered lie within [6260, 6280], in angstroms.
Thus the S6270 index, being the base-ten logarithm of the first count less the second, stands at 0.7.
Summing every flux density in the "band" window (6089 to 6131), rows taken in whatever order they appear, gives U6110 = 202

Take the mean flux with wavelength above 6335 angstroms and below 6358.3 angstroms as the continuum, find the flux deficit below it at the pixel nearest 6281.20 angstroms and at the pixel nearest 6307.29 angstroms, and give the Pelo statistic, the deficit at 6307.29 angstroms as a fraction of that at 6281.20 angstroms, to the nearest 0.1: -2.2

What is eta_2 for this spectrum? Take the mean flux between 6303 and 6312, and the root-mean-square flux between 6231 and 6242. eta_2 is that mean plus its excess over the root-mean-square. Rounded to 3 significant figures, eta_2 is 14.7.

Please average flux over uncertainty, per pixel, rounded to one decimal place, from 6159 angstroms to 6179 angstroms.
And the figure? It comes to 24.6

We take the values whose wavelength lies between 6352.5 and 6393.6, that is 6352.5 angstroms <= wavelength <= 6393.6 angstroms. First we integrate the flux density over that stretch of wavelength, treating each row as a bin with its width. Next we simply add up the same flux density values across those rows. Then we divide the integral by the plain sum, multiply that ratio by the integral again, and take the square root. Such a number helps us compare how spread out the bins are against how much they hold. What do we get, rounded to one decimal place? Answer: 40.9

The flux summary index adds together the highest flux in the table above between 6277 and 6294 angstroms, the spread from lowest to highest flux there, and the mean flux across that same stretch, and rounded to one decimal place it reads 30.7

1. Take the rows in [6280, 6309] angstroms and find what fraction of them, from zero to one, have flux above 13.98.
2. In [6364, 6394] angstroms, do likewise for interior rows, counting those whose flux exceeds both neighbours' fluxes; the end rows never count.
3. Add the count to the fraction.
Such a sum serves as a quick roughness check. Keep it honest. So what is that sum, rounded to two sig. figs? 3.5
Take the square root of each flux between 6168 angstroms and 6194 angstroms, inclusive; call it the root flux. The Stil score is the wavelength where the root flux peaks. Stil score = 6172.24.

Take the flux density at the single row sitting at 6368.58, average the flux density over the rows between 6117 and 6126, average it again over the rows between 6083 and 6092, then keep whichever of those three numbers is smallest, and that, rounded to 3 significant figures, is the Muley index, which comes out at 13.2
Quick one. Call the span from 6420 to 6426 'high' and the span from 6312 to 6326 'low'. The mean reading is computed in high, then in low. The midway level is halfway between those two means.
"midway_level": 13.69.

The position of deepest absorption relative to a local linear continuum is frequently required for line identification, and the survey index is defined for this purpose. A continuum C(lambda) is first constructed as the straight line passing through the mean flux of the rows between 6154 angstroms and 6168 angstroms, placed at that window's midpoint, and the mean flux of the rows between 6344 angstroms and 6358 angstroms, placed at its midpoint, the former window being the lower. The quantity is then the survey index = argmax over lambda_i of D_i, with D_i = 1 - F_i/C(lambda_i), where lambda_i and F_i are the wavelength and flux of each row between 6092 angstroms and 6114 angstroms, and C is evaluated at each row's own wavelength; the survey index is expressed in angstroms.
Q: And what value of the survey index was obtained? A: 6107.21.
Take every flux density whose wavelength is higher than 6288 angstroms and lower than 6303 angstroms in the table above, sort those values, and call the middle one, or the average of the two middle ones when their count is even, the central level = 13.8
